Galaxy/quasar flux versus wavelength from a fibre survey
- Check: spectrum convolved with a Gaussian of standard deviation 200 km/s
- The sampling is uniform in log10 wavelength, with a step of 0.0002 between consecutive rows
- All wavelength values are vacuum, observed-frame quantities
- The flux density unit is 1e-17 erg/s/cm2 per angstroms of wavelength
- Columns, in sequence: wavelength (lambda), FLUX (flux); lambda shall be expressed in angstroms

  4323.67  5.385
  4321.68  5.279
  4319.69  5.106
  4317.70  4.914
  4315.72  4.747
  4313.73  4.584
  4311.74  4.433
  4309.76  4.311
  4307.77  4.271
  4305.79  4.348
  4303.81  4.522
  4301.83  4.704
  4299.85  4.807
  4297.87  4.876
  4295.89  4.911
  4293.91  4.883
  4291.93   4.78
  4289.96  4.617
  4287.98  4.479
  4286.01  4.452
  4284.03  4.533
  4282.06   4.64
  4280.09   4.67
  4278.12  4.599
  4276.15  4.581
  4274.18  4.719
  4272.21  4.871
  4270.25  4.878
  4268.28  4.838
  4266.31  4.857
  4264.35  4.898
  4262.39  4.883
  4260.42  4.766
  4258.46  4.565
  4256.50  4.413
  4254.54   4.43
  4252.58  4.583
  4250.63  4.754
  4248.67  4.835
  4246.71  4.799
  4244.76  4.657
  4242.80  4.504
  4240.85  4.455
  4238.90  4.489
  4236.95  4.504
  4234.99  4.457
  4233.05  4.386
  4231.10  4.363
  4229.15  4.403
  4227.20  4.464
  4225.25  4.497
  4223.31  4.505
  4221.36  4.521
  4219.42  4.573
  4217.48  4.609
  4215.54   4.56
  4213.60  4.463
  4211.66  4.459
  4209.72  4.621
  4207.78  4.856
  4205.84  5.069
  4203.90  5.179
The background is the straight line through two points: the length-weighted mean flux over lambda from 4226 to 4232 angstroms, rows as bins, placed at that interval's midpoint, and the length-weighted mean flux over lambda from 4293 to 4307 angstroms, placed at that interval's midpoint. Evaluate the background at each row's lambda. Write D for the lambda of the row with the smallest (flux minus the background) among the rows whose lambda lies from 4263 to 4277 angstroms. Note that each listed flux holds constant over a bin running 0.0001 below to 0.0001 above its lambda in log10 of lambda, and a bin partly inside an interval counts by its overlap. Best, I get 4276.15 angstroms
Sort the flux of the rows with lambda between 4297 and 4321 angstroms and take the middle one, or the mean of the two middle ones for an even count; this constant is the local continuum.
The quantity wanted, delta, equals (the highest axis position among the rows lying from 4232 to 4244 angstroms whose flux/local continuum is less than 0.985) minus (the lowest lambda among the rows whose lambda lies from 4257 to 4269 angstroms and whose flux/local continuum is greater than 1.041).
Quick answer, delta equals -19.6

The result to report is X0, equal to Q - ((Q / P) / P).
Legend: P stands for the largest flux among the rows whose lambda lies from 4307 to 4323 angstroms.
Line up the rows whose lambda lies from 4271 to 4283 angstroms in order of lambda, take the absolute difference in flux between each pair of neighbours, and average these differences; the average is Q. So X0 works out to 0.079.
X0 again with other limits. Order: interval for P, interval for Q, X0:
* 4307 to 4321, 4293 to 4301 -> 0.042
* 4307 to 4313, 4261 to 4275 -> 0.043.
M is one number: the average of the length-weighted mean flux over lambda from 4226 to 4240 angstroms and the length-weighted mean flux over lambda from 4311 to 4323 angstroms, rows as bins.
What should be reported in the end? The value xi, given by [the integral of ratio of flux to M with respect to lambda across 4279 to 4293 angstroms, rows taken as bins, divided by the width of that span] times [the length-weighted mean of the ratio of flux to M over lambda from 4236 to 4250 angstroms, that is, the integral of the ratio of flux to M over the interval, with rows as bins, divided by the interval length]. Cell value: 0.979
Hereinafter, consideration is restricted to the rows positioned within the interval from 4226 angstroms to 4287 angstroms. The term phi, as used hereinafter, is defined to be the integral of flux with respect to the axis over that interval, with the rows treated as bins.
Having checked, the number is 282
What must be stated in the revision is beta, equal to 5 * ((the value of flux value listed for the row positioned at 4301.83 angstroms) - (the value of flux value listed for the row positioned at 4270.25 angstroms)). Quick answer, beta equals -0.9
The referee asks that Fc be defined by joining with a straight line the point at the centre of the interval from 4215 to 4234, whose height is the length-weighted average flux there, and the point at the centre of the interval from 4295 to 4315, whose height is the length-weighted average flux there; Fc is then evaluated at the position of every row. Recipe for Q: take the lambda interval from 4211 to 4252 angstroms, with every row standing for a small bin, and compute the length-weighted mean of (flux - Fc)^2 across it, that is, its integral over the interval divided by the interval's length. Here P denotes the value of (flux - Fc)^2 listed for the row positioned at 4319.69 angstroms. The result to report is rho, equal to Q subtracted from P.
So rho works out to 0.25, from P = 0.26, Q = 0.016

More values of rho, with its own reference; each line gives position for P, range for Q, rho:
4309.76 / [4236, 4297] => 0.03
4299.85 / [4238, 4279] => 0.00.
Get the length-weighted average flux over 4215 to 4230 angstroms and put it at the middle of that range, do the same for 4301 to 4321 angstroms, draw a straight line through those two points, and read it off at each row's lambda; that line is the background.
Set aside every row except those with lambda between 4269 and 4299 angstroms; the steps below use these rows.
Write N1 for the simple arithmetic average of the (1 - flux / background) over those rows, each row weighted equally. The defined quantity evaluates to -0.026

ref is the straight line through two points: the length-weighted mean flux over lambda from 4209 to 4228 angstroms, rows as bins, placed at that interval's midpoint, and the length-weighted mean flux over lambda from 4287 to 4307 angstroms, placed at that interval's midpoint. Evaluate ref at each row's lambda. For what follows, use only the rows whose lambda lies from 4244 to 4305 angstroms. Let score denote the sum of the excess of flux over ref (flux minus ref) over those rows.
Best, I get 1.9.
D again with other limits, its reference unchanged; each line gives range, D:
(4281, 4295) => 4286.01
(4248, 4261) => 4256.50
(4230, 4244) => 4231.10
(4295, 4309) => 4307.77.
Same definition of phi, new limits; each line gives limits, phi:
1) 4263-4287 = 113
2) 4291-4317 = 120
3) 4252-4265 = 60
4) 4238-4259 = 96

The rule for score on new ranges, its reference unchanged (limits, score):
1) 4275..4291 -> -0.7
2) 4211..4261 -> -0.6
